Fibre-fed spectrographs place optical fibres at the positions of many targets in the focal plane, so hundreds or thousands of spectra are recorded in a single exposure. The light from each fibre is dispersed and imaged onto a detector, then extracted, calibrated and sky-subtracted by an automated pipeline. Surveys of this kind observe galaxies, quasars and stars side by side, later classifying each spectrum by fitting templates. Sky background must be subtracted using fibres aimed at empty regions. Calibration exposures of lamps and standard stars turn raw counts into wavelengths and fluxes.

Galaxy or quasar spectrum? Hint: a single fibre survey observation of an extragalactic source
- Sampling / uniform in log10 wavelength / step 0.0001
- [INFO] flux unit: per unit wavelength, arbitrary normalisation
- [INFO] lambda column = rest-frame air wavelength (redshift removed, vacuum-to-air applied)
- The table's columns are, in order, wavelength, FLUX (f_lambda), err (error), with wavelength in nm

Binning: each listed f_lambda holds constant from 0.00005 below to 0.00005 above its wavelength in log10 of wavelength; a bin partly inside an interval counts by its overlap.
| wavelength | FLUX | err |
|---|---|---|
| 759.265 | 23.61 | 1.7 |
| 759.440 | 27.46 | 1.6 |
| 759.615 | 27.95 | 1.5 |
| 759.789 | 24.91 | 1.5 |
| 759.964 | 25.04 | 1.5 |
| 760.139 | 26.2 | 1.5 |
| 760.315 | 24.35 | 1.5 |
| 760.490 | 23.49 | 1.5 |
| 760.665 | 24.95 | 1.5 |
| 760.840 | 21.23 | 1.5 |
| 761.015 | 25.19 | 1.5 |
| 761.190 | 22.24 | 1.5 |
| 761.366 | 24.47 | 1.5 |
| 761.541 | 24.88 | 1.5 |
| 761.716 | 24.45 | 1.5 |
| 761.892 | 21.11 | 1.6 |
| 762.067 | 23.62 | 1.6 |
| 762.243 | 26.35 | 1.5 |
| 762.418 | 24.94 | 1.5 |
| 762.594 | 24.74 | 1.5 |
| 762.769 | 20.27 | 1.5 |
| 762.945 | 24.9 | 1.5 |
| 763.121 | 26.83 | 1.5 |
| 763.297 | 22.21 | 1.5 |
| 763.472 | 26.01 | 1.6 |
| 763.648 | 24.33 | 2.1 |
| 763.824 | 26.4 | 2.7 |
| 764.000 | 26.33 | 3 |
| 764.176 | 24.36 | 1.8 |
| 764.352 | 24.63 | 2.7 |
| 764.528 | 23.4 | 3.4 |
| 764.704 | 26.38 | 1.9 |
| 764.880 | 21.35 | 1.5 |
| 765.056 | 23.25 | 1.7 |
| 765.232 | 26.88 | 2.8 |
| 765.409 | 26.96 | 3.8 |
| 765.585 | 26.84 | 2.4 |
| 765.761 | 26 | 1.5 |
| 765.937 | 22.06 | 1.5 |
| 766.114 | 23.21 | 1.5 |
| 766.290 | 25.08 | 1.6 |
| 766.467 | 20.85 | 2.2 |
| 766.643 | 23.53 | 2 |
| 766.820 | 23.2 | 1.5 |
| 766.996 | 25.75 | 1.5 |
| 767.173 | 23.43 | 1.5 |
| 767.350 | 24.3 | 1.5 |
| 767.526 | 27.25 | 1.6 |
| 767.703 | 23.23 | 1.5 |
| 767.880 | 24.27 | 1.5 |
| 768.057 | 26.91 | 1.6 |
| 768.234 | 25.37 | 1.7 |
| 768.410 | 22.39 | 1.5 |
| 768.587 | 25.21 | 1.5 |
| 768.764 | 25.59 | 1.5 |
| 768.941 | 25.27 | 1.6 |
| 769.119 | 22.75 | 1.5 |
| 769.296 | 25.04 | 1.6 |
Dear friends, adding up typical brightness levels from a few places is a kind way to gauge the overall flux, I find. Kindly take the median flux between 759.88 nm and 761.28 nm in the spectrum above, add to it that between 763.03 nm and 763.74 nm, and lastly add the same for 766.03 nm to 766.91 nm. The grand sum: 73.0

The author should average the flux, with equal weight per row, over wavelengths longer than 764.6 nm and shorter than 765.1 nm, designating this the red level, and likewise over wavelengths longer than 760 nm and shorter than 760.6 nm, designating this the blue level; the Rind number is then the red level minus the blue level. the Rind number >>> -1.0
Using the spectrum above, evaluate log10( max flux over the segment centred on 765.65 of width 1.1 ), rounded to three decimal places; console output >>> 1.431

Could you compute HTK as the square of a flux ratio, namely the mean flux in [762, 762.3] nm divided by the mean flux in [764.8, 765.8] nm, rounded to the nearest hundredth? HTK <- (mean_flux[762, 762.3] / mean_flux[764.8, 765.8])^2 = 0.98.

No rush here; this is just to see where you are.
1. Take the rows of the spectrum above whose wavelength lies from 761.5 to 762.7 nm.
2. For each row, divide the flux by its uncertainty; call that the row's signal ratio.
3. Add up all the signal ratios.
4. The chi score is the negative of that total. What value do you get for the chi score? -112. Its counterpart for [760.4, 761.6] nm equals -111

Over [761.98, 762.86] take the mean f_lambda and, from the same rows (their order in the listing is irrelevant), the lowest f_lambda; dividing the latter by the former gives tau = 0.85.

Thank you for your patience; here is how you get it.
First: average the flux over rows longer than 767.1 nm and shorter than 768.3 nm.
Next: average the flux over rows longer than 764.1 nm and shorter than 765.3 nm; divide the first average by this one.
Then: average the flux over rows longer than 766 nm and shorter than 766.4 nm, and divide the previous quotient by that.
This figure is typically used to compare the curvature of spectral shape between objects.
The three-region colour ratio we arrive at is 0.043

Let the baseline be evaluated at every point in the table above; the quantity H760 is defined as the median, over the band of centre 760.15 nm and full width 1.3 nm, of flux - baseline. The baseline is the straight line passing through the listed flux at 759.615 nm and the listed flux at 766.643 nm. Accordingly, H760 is -2.7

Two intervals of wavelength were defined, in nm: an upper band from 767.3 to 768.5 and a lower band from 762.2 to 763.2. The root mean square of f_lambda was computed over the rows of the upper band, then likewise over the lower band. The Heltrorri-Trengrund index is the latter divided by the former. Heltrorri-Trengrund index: 0.996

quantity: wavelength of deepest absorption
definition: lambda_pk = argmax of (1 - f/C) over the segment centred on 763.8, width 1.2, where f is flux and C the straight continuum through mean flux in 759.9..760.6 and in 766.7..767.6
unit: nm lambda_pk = 763.297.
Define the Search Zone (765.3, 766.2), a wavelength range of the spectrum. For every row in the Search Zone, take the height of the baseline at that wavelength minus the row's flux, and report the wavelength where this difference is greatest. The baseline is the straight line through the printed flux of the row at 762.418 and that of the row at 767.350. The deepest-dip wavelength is 765.937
